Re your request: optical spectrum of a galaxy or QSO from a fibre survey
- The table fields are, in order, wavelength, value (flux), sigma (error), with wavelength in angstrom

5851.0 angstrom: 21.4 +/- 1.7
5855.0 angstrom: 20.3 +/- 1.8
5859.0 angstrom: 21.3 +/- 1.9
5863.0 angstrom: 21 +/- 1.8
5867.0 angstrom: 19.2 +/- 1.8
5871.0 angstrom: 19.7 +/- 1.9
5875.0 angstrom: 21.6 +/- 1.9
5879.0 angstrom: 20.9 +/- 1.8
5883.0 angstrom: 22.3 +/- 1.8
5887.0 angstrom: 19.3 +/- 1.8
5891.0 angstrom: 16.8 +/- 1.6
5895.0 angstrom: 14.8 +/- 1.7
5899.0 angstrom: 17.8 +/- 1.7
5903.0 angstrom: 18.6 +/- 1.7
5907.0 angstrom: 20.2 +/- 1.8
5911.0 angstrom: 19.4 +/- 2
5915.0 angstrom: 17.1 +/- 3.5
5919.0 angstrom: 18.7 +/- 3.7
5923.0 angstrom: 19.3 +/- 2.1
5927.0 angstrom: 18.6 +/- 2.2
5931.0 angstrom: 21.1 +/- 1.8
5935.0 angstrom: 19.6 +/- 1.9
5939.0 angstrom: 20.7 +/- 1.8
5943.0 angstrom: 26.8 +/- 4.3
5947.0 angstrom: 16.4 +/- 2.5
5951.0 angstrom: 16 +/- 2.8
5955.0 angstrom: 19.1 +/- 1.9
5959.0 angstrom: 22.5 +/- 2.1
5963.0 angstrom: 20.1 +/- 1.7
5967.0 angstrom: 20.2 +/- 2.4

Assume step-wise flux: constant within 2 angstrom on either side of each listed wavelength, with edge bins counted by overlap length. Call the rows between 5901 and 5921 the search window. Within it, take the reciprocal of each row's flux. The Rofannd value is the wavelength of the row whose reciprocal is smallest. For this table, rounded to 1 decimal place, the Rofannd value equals 5907.0 angstrom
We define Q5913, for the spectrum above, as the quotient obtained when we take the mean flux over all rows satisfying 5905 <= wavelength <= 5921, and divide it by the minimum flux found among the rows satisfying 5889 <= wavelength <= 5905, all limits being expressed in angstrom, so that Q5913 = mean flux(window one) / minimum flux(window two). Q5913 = 1.27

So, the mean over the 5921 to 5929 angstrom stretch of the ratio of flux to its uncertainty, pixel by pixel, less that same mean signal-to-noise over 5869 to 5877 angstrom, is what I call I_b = -2.0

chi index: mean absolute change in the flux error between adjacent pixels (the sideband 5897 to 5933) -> 0.5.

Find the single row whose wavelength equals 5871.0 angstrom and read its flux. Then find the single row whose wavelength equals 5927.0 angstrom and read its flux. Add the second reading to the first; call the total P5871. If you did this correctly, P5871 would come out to 38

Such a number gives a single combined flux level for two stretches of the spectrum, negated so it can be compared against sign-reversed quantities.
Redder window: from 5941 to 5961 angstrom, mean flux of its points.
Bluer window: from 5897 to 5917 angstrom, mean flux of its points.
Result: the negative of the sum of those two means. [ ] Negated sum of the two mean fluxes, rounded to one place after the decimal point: -38.8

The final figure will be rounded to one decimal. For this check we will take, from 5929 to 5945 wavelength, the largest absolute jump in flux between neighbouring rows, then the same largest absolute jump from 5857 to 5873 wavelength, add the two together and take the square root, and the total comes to 2.8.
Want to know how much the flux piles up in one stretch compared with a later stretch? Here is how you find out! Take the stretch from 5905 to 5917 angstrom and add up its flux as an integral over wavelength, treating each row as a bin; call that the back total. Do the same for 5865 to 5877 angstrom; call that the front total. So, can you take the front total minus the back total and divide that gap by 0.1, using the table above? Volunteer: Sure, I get 152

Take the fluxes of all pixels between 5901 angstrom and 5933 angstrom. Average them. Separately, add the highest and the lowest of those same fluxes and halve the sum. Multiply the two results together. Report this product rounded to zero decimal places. 365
